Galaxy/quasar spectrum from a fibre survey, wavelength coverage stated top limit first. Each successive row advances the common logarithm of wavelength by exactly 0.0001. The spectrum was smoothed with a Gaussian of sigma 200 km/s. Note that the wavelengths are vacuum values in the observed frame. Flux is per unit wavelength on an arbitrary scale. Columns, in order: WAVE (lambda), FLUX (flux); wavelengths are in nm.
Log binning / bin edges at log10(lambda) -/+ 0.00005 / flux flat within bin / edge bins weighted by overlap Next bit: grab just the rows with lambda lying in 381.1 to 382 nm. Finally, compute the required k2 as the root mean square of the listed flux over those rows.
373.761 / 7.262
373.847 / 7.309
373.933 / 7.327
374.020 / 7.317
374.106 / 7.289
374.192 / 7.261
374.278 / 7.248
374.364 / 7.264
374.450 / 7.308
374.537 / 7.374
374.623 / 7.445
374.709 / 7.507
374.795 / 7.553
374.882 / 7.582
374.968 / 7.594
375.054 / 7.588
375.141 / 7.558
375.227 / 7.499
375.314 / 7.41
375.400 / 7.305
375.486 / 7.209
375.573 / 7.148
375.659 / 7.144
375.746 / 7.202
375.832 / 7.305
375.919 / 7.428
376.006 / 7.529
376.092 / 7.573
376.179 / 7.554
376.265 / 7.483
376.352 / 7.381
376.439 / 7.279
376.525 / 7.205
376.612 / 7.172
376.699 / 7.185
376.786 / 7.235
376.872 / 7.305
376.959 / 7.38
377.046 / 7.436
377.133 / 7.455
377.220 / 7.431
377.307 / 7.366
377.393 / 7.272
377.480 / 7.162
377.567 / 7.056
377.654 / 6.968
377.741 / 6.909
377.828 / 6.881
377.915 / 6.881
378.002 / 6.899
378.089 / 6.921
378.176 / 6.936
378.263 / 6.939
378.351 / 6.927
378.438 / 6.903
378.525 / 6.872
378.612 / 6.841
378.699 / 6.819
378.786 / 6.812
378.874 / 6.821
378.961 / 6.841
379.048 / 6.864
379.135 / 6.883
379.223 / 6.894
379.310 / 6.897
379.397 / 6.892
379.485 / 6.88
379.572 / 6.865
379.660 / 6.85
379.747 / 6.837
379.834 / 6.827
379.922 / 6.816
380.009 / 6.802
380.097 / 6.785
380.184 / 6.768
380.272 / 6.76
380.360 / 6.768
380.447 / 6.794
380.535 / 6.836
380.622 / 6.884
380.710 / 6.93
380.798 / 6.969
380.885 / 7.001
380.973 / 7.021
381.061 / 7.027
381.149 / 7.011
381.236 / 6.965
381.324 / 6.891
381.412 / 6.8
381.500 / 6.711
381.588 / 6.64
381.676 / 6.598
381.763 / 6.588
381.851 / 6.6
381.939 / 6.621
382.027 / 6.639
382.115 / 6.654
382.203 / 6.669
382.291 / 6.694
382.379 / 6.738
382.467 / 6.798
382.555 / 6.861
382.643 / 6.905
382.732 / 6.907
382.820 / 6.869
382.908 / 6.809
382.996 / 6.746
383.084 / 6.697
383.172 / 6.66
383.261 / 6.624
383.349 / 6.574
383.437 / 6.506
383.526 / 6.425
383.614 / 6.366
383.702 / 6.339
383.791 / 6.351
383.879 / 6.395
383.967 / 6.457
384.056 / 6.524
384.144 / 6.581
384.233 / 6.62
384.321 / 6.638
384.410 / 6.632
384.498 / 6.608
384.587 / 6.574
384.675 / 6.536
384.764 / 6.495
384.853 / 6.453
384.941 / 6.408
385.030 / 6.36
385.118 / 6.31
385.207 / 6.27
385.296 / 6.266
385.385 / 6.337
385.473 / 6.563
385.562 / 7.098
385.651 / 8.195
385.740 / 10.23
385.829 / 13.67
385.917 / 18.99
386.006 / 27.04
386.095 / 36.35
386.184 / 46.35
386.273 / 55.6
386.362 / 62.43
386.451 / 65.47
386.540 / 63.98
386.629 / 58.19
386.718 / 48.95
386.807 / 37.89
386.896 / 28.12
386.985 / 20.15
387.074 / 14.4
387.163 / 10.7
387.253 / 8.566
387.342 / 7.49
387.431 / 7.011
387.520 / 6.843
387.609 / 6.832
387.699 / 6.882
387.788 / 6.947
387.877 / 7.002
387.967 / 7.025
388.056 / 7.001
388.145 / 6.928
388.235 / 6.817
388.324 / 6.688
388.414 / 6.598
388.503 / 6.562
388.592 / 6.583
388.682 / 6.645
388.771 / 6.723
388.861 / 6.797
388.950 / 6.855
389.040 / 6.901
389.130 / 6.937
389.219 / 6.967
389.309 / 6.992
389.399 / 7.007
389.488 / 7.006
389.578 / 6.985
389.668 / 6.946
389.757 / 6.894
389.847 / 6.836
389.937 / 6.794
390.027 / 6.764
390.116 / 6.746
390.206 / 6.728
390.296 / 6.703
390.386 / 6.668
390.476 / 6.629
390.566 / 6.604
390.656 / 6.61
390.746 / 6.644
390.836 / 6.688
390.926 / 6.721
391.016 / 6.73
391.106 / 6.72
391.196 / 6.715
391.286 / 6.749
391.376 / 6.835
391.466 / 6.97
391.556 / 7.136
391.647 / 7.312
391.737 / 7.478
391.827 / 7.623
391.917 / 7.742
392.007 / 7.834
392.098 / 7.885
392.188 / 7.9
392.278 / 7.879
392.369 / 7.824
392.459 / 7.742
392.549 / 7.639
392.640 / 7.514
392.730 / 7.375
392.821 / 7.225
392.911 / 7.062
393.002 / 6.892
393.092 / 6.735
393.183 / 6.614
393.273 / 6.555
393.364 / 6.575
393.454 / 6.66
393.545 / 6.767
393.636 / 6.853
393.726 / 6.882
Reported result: 6.74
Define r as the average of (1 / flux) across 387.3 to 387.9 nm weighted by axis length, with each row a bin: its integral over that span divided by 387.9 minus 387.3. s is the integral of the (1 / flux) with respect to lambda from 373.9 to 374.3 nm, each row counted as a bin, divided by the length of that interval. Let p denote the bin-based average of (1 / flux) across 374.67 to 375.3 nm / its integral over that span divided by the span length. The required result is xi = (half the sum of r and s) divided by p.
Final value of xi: 1.06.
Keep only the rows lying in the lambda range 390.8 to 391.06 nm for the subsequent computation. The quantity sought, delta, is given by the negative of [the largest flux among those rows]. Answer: -6.7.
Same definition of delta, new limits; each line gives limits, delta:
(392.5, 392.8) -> -7.6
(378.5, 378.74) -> -6.9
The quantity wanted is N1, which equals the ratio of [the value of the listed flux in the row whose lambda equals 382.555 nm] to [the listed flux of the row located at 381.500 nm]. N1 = 1.02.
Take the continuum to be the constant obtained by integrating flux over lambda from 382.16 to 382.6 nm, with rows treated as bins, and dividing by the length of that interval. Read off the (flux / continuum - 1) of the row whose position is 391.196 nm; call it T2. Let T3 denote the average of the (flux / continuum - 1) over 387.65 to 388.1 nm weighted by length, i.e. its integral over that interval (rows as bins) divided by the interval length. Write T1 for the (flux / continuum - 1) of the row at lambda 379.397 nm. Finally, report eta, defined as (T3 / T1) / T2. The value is -254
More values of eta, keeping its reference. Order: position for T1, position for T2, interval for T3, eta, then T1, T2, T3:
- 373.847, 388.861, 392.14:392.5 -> 330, 0.08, 0.01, 0.160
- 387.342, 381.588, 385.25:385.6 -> 16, 0.11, -0.02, -0.030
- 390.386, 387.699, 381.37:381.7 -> 39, -0.01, 0.02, -0.010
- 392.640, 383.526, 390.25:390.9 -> 3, 0.11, -0.05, -0.016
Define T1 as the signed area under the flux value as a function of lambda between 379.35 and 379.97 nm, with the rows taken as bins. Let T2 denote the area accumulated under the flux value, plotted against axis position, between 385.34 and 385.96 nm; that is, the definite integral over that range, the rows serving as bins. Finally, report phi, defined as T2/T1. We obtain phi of 1.5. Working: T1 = 4.3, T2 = 6.29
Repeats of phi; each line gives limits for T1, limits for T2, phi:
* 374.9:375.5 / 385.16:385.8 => 1.1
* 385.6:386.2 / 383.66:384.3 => 0.3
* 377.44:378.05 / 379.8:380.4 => 1.0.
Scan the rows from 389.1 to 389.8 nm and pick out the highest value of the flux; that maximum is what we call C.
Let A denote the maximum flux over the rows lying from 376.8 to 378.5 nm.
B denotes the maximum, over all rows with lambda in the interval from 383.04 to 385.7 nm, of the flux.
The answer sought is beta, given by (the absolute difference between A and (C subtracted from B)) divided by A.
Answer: 0.84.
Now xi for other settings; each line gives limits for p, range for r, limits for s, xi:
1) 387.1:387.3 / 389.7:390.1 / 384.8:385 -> 1.48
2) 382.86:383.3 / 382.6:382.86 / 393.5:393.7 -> 0.98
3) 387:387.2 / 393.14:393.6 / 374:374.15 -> 1.88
